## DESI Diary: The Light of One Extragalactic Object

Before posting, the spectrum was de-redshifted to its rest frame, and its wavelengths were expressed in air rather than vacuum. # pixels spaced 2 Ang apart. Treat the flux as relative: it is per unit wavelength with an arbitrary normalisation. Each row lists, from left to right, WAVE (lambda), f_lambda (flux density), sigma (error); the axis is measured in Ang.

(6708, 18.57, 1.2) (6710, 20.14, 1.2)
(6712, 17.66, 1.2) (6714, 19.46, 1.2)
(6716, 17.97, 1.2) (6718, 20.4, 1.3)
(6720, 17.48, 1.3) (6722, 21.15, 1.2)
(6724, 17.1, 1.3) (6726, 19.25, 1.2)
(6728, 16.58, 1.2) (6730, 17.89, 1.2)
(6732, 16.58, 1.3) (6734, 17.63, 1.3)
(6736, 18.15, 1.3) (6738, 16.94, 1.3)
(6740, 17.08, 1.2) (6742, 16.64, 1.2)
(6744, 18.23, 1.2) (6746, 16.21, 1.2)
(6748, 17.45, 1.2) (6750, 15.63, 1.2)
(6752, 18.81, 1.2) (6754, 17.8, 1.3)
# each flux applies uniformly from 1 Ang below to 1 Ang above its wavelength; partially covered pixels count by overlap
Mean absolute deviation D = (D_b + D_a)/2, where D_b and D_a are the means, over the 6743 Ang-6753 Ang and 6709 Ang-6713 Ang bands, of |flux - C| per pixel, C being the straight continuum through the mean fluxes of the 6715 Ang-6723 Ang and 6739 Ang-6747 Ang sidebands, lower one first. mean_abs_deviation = 1.18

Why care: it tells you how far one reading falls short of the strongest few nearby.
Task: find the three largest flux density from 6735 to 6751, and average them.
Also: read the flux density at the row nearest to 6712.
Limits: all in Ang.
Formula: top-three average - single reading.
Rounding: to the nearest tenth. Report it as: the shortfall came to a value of 0.3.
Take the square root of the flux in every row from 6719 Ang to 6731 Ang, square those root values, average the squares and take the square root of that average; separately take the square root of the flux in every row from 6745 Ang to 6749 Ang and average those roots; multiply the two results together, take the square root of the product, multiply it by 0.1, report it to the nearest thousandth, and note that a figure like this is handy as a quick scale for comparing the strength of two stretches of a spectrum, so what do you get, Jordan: 0.419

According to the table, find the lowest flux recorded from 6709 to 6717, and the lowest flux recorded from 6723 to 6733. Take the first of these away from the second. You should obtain -1.1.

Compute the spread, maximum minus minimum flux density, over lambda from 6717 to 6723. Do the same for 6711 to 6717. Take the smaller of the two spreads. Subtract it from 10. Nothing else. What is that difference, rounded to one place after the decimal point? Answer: 8.2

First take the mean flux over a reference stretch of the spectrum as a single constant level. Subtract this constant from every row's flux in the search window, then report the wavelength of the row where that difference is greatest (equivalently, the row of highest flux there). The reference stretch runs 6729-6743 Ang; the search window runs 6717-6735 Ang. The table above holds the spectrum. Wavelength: 6722 Ang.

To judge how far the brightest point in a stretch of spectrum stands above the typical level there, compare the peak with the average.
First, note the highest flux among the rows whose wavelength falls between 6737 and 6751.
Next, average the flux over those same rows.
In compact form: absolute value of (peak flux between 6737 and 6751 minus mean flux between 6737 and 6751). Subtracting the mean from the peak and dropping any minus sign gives 1.3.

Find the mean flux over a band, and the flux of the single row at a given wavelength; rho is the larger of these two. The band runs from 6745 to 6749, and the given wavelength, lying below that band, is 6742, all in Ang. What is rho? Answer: 16.8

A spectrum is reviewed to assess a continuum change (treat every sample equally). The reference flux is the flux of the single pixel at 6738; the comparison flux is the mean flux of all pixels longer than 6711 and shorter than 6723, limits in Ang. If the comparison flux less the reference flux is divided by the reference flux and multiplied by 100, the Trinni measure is 12.3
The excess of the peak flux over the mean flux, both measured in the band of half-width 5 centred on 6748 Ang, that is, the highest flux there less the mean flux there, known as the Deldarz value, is 1.5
